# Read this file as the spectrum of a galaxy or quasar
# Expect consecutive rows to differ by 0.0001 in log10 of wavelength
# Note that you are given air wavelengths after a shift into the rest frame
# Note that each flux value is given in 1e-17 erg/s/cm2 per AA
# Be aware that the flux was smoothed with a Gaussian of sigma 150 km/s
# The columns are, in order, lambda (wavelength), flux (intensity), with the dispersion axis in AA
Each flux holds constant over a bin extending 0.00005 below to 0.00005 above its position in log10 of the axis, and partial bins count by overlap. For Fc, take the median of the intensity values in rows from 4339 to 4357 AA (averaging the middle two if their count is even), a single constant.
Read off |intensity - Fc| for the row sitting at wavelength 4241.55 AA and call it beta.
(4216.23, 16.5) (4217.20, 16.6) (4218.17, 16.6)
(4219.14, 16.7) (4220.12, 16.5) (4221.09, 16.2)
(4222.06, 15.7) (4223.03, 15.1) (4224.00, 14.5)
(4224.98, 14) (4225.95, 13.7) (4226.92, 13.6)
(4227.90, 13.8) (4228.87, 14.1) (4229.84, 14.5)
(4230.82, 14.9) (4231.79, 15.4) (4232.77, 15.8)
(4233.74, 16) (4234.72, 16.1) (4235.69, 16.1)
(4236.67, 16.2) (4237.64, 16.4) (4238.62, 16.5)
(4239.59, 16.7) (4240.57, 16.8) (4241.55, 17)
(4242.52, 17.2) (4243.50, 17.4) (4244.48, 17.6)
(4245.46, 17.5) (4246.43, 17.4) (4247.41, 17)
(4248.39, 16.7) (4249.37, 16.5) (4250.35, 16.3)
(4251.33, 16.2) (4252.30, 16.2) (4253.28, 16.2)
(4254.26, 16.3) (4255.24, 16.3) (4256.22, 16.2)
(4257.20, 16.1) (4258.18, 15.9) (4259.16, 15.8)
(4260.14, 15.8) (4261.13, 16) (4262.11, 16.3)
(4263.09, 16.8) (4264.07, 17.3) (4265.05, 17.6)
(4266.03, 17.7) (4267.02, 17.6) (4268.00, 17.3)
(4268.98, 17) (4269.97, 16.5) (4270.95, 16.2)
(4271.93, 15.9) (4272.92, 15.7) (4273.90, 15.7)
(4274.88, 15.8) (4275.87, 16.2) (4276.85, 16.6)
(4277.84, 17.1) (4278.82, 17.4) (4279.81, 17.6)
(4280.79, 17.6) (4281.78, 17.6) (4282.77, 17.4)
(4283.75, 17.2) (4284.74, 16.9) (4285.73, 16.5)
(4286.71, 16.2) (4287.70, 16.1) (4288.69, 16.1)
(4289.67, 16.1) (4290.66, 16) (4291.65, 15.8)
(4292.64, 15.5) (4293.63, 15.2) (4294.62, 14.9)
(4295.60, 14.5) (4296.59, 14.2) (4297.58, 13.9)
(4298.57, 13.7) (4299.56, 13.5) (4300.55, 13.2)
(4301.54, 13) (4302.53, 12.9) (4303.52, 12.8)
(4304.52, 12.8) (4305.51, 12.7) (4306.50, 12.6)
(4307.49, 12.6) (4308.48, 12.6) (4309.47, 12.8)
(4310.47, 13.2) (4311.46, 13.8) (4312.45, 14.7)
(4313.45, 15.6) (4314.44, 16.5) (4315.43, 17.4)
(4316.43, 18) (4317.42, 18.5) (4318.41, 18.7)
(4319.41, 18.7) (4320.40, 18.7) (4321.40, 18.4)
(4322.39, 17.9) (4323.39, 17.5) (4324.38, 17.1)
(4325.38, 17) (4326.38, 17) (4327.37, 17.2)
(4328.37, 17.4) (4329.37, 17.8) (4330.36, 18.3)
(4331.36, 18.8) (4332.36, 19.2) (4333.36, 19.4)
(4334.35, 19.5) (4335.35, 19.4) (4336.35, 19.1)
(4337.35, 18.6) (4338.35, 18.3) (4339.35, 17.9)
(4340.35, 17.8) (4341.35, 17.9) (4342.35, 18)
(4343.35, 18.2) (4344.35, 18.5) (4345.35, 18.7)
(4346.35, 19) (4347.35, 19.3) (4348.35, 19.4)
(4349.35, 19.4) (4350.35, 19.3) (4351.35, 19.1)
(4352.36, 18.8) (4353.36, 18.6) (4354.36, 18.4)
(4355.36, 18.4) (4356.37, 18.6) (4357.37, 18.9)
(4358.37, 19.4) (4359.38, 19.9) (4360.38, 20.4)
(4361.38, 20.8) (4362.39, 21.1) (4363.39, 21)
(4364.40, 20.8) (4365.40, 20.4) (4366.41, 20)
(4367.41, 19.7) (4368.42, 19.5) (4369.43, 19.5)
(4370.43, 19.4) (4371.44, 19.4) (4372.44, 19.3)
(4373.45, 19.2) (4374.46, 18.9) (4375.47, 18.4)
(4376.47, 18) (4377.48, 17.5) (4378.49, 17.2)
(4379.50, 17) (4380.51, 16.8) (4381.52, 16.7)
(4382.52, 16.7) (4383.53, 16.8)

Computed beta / 1.6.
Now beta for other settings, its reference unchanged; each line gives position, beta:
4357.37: 0.3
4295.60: 4.1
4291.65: 2.8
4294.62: 3.7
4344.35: 0.1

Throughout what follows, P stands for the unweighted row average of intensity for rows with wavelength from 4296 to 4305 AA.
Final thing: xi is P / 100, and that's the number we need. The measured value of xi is 0.133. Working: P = 13.3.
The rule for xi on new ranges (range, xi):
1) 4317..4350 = 0.184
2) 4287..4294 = 0.158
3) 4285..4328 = 0.154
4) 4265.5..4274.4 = 0.166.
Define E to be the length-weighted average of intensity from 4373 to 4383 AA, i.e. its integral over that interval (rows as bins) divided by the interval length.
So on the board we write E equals 18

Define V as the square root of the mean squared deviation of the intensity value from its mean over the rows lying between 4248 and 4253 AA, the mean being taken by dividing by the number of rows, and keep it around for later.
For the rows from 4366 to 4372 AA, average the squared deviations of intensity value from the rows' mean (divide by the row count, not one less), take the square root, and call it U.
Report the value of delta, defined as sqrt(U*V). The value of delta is 0.20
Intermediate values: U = 0.21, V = 0.19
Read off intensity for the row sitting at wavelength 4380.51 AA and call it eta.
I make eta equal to 16.8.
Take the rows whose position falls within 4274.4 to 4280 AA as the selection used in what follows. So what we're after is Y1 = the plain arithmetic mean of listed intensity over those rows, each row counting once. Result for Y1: 16.8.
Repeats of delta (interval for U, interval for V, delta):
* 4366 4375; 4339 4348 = 0.38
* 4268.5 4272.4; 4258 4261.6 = 0.18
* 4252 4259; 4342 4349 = 0.25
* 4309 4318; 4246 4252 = 0.91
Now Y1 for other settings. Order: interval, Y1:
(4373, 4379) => 18.2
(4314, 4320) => 18.0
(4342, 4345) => 18.2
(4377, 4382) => 17.0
